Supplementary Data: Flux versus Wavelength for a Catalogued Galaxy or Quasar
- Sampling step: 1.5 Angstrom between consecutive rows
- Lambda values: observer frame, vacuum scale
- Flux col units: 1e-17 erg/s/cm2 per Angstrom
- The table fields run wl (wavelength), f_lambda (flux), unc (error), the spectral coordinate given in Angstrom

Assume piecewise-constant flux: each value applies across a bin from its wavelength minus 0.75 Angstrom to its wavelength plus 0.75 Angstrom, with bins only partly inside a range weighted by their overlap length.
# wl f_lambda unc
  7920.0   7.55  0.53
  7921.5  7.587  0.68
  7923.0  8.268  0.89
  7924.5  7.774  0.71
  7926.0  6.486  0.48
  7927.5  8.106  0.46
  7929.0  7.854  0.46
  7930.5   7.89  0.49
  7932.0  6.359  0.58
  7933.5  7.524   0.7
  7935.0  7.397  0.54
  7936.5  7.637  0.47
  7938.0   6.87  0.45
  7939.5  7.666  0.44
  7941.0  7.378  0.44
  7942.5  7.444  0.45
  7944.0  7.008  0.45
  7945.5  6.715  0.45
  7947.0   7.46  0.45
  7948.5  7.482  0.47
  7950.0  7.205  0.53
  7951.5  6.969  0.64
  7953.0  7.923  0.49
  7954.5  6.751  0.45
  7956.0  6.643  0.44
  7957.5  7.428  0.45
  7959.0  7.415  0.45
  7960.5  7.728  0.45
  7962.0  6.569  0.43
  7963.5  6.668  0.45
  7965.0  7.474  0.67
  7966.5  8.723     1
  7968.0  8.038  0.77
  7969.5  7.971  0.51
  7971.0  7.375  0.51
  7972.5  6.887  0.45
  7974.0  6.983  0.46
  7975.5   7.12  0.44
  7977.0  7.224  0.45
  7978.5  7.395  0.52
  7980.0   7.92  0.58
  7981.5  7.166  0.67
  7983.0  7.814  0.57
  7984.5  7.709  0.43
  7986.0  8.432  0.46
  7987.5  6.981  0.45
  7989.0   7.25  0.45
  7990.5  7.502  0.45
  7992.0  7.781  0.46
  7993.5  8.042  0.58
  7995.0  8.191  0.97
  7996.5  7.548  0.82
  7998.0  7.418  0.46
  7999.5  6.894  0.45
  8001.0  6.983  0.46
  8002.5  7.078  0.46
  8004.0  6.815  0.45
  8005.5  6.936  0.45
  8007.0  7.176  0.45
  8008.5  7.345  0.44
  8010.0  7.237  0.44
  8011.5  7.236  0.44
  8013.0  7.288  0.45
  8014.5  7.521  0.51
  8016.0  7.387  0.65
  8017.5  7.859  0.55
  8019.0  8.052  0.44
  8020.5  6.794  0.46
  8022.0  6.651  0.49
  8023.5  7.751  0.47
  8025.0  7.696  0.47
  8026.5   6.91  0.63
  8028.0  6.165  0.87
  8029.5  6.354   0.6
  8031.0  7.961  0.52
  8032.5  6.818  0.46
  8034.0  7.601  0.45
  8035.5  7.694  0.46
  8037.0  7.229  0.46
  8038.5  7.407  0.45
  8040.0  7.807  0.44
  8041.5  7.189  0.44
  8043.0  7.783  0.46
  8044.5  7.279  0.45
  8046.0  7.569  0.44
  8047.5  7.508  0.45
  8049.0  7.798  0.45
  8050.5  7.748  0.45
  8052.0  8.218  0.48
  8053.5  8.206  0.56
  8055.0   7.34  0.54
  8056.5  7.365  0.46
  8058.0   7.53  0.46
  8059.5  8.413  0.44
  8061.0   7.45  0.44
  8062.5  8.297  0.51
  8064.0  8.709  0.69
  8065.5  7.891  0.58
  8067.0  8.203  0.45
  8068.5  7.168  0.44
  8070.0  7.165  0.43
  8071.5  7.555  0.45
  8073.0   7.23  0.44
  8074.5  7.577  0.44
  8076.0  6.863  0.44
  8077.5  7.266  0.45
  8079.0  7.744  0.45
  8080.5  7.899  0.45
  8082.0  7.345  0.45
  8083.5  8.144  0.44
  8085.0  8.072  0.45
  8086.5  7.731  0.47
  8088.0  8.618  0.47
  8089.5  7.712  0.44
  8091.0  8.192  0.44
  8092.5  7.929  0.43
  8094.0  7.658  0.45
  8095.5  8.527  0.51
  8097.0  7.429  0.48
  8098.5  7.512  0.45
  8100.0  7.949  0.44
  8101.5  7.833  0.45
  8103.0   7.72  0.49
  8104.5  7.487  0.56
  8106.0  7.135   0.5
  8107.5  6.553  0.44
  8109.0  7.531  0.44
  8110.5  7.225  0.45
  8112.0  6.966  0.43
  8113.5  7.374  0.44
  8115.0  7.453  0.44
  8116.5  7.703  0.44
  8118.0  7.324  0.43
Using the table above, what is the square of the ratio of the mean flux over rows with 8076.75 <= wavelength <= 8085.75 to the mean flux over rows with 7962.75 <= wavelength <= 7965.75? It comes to 1.20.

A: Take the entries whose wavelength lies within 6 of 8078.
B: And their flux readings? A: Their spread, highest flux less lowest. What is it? 1.3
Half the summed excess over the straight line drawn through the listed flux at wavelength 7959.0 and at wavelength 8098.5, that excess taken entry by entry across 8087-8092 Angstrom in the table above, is 1.0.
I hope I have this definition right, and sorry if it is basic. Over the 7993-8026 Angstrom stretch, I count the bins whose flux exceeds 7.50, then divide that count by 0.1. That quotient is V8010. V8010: 80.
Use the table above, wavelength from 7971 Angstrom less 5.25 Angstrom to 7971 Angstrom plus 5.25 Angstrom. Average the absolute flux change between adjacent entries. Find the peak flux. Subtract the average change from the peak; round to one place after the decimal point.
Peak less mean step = 8.4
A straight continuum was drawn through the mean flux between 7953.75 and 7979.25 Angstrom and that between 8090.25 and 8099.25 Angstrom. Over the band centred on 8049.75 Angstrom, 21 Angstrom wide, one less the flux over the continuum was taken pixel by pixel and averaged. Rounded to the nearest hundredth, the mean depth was 0.00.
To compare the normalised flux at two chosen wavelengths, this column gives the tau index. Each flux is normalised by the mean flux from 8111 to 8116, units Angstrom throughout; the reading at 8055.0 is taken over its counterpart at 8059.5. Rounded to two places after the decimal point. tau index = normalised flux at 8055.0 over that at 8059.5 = 0.87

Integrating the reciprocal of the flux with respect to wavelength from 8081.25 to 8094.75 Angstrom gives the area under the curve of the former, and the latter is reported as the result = 1.70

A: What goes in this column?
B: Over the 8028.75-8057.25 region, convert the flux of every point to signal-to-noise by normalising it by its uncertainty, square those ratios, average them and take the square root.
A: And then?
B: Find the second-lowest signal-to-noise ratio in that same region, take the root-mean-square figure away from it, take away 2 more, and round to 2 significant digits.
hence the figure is -4.5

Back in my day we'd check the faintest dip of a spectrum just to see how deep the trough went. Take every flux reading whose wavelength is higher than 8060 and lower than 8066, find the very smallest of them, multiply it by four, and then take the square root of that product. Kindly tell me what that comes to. 5.46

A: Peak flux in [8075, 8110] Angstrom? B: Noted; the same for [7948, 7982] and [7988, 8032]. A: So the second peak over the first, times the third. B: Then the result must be 8.3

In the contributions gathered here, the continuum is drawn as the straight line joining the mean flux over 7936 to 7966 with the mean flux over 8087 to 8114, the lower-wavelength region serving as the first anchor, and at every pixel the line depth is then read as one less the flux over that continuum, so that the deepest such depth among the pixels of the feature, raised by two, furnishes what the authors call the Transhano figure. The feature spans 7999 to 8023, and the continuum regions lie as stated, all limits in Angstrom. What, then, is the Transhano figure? 2.10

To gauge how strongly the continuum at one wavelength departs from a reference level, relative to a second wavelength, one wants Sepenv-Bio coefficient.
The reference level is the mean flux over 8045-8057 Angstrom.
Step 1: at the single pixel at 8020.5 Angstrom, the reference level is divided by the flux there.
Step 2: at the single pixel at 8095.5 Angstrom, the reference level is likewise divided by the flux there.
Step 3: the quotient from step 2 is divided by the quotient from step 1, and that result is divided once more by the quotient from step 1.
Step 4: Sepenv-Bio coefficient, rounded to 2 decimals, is 0.70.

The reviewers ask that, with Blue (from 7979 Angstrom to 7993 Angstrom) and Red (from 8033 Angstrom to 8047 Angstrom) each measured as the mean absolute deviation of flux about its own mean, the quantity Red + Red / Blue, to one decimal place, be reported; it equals 0.8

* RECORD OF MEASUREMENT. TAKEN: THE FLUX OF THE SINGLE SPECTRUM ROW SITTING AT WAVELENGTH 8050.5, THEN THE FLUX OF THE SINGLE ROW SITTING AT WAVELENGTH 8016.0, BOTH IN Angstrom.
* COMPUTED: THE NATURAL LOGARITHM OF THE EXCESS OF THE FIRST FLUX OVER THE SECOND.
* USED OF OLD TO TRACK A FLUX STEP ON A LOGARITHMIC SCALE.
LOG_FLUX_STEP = -1.0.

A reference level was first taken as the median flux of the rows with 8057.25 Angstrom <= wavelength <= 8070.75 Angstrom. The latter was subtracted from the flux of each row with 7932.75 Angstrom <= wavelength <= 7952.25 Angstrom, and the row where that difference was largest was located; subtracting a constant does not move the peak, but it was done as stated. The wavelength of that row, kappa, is 7939.5 Angstrom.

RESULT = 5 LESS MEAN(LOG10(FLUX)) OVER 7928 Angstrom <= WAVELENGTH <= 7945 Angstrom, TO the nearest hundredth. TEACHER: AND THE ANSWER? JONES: 4.13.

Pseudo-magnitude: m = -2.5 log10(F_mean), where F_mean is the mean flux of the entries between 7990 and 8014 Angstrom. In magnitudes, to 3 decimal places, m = -2.165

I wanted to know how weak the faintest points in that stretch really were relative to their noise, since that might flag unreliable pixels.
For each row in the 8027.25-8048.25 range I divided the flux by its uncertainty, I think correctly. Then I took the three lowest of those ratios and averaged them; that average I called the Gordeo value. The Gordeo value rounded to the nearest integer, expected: 11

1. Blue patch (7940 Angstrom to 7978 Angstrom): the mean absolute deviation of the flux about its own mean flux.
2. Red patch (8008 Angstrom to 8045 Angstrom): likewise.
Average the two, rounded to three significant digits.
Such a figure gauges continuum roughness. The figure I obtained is 0.384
